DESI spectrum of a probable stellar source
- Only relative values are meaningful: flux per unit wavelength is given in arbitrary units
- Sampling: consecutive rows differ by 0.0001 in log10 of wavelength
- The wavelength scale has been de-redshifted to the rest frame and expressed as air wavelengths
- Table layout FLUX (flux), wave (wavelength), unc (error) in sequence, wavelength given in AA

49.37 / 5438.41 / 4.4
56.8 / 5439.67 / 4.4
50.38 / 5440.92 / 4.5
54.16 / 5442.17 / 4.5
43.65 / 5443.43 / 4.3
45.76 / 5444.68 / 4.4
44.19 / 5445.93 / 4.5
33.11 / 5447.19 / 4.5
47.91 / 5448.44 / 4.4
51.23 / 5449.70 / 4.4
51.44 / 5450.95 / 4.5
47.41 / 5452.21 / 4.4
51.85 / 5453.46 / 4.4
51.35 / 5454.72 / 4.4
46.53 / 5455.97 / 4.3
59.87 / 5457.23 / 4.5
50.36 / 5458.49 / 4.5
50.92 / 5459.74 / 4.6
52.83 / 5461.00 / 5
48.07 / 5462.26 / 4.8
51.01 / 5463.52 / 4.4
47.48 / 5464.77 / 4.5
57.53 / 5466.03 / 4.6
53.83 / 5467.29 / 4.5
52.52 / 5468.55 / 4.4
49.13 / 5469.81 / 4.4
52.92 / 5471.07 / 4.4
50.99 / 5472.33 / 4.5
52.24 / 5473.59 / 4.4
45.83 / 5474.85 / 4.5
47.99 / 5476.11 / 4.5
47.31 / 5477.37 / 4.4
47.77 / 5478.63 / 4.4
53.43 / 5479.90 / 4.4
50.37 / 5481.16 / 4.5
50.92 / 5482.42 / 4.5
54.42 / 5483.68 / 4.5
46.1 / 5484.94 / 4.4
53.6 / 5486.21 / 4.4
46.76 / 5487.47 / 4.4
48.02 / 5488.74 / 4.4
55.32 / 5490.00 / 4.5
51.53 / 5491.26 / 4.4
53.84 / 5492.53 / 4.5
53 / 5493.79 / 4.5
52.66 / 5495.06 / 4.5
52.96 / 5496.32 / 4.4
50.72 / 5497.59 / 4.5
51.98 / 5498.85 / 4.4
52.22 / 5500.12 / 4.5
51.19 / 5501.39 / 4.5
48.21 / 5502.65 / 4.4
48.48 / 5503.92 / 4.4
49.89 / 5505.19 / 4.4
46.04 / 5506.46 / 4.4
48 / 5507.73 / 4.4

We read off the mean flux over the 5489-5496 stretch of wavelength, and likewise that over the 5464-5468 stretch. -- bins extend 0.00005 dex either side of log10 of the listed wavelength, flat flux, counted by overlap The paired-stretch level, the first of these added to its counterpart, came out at 106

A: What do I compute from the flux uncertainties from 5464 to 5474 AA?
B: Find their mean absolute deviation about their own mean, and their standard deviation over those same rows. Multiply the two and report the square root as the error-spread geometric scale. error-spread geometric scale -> 0.07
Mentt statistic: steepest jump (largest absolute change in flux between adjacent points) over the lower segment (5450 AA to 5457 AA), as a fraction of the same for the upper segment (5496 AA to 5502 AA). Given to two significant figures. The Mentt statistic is 2.2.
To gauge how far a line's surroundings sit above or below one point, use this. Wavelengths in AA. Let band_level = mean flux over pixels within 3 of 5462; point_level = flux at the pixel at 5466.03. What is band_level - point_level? -7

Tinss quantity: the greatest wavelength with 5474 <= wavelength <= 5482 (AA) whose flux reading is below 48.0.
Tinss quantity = 5478.63 AA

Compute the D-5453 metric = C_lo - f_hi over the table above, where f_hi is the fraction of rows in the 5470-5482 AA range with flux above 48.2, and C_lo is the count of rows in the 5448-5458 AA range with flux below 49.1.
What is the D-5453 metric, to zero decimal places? 2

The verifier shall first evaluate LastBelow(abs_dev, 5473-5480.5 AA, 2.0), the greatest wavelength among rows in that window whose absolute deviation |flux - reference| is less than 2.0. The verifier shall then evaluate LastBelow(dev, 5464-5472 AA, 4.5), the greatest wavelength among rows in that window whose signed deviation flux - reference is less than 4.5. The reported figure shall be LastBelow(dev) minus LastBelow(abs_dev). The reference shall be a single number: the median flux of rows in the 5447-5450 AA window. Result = -8.8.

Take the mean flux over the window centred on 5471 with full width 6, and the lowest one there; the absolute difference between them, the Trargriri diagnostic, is 2.4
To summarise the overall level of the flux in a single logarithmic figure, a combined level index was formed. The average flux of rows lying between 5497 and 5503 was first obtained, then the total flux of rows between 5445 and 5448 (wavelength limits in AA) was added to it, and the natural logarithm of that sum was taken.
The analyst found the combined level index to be 4.9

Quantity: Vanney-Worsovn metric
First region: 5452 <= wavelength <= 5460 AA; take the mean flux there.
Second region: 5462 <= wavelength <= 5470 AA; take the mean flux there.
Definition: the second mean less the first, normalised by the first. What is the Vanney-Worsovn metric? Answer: 0.00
